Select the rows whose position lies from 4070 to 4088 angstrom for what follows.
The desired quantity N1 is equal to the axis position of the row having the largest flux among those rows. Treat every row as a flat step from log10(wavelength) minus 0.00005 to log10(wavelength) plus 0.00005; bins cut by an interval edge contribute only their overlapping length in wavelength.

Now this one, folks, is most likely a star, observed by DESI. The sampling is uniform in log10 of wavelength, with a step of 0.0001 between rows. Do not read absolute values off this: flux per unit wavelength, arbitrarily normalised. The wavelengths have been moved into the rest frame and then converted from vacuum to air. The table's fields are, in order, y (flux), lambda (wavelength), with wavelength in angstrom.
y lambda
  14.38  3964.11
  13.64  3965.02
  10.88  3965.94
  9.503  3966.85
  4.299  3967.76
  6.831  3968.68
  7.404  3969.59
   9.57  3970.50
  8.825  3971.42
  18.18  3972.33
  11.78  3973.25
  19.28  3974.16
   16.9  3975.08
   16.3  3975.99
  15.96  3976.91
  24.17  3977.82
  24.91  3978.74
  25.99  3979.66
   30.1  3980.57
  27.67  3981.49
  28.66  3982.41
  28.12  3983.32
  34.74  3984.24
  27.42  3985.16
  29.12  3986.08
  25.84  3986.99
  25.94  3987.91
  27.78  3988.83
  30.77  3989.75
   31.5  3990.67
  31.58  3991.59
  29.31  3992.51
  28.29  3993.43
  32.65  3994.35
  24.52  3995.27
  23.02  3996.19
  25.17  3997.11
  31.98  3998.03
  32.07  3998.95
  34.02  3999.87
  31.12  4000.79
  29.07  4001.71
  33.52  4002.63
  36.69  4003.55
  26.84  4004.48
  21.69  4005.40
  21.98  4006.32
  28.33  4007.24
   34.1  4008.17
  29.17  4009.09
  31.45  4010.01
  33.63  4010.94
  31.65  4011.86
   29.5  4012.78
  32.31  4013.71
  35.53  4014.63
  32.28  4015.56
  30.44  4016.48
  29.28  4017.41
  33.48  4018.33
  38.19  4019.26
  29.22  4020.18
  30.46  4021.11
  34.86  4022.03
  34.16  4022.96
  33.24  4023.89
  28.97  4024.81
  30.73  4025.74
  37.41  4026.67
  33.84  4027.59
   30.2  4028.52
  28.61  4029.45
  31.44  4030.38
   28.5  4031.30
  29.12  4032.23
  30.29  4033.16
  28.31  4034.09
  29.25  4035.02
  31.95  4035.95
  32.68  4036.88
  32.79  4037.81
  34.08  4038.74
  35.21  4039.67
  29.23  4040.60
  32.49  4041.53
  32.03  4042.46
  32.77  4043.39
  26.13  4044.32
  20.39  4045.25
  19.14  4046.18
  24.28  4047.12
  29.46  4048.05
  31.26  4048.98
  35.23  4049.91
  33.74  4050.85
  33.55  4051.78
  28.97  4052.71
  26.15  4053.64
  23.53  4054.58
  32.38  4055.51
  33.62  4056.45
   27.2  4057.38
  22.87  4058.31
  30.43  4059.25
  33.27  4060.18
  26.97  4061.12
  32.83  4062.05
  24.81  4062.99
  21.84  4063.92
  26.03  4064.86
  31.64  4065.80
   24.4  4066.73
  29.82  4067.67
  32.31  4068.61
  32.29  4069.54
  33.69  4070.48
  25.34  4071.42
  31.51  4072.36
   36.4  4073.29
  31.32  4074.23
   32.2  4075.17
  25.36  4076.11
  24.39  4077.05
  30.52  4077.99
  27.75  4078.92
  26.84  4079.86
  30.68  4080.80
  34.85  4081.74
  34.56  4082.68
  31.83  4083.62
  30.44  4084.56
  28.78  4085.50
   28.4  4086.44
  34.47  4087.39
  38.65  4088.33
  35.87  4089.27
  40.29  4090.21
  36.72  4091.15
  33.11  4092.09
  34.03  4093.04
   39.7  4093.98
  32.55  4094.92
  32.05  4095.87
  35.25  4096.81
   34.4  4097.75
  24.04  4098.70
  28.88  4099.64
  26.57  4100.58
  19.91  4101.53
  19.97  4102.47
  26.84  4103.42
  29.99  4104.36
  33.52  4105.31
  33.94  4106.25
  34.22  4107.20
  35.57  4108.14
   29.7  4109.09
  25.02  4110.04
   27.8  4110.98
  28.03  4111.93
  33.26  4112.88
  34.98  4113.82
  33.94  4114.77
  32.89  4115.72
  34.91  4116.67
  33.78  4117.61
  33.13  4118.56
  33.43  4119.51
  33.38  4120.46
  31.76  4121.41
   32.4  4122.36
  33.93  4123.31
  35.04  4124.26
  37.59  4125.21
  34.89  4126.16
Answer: 4073.29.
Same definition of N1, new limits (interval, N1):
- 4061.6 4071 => 4070.48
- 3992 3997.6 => 3994.35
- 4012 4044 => 4019.26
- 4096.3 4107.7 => 4096.81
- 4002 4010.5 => 4003.55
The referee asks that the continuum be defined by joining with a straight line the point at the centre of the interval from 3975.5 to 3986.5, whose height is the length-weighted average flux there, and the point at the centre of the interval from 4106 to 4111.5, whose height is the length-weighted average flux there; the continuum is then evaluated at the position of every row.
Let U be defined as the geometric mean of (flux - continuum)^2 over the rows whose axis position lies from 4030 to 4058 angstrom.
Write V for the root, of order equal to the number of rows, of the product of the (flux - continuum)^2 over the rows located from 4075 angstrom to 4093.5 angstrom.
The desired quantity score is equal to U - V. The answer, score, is -1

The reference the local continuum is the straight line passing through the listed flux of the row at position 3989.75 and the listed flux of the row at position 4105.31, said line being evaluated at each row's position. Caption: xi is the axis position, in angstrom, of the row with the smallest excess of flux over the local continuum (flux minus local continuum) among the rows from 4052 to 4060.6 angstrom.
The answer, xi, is 4058.31 angstrom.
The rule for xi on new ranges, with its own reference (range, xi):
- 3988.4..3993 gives 3988.83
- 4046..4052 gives 4046.18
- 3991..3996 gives 3995.27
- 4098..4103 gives 4101.53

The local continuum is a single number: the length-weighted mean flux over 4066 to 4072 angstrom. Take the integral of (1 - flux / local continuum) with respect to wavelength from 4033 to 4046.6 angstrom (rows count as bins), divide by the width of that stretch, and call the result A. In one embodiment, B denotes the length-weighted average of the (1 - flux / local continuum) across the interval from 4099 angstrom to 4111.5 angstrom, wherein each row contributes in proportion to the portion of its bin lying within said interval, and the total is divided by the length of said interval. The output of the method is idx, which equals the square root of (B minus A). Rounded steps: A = -0.002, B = 0.041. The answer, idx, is 0.21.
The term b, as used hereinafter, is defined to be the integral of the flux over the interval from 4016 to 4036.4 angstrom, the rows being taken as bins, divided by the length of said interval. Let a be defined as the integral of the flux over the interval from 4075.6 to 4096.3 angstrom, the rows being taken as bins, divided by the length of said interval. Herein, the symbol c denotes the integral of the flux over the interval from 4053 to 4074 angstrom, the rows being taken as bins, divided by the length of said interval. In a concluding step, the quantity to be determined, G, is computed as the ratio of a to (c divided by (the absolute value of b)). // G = 35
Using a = 32.4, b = 31.5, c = 29.1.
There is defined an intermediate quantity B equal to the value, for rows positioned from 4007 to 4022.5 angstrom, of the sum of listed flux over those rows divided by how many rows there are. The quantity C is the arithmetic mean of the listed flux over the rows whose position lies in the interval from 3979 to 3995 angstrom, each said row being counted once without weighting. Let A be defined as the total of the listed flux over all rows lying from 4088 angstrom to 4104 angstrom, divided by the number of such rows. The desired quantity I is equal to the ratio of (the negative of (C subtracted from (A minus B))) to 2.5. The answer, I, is 12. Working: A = 31.7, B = 32.0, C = 29.1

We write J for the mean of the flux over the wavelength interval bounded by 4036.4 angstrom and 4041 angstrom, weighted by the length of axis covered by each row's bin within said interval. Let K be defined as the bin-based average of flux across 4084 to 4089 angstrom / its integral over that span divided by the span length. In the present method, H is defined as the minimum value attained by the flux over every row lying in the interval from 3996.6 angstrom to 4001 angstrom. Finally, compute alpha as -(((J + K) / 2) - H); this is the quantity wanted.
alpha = -7.4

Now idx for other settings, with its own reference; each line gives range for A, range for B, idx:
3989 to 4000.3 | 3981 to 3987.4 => 0.15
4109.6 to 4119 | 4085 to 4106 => 0.09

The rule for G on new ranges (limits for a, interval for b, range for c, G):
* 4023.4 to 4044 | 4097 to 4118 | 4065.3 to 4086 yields 31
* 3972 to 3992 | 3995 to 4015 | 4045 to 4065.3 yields 27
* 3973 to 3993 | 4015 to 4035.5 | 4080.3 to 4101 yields 25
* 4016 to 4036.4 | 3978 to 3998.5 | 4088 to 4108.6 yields 28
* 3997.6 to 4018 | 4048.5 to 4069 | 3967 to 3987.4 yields 45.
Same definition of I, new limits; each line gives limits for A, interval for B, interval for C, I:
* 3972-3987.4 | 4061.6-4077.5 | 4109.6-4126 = 15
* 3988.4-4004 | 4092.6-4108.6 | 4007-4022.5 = 13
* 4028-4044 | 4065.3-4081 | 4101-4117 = 12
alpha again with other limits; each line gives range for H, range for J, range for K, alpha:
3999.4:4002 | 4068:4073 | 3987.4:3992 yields -1.2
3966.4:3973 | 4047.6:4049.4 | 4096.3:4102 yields -25.0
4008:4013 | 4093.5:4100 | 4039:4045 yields -2.6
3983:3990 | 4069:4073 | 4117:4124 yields -6.3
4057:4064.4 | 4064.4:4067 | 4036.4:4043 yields -8.3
